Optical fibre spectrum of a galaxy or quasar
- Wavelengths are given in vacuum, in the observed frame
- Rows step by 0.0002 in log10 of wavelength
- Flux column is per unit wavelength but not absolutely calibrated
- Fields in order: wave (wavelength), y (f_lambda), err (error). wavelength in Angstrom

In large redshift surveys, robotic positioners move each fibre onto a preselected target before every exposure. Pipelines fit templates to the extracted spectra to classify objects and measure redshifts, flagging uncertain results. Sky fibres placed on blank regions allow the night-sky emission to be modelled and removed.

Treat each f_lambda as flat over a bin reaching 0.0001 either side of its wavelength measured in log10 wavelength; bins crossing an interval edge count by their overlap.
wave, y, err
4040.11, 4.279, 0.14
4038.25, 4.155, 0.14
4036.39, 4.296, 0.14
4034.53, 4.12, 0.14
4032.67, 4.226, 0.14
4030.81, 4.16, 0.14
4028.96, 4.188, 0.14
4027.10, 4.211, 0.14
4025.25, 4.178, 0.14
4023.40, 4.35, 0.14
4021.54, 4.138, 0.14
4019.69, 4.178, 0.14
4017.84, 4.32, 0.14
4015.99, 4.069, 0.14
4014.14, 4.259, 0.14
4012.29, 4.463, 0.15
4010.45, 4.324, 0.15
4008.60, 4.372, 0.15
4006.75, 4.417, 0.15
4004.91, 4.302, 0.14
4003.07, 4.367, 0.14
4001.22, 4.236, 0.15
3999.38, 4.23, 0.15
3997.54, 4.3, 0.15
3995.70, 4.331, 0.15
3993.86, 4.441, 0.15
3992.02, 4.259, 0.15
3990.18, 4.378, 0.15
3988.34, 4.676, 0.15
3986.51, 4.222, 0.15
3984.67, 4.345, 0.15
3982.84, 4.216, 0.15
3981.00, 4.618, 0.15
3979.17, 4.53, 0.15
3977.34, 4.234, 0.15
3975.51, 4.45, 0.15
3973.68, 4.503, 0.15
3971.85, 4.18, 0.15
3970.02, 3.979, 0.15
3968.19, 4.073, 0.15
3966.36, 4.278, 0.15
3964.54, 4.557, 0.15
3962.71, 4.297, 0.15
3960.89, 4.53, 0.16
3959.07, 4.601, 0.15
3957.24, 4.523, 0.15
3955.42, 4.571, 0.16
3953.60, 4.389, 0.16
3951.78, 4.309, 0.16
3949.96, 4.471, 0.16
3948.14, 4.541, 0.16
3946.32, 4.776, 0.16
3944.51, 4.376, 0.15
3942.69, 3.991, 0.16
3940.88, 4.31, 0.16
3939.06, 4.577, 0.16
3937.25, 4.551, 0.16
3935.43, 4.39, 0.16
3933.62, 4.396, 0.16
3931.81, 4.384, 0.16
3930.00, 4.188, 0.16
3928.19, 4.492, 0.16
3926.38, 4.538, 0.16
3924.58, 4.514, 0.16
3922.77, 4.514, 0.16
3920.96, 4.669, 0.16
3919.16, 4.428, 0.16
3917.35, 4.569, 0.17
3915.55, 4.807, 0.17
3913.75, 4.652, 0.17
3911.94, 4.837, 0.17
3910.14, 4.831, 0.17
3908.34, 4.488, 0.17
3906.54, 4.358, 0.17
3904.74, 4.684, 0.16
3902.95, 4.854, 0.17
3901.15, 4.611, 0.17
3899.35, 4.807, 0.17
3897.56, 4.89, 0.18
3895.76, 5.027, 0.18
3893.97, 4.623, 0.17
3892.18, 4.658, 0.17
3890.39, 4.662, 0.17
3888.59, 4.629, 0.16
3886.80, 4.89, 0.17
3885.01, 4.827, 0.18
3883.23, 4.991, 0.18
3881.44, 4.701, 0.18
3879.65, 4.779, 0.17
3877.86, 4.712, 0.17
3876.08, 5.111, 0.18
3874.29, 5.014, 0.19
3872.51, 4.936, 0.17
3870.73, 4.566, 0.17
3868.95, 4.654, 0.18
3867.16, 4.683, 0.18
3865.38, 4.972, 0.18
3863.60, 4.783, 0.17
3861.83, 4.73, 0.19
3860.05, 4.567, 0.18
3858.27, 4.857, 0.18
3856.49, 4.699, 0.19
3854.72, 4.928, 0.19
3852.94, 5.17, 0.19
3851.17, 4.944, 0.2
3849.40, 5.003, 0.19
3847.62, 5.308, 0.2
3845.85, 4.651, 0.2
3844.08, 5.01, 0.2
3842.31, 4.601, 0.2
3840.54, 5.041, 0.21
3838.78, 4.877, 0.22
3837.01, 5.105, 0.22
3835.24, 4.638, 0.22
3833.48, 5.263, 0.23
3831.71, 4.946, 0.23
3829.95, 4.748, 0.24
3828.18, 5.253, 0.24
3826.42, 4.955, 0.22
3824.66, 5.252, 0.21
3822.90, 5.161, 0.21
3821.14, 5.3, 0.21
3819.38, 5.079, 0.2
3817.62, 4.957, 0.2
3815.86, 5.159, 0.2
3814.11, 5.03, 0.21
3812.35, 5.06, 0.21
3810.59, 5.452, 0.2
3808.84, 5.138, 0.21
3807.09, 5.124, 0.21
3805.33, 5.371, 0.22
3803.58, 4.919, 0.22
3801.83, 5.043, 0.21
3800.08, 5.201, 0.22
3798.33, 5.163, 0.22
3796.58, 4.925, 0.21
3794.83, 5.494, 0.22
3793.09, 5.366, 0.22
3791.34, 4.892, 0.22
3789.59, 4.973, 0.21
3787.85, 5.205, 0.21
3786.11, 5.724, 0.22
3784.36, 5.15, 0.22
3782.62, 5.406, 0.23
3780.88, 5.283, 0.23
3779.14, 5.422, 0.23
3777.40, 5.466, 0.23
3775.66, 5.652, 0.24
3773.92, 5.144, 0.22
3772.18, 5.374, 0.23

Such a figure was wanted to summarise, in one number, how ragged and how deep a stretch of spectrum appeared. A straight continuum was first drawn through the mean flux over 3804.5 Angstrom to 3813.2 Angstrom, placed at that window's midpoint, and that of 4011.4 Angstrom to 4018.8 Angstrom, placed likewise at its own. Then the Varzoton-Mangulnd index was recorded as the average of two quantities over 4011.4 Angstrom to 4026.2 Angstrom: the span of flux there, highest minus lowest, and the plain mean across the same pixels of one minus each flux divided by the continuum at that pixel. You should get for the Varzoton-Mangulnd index 0.20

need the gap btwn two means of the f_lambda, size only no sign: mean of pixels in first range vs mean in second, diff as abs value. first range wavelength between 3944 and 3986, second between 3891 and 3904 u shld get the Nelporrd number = 0.38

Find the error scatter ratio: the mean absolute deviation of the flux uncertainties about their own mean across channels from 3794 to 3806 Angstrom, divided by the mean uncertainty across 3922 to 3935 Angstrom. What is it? 0.0255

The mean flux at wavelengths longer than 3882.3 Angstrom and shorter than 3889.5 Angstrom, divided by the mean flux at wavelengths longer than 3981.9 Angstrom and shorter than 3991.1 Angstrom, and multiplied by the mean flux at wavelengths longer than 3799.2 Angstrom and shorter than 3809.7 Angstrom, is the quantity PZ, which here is 5.68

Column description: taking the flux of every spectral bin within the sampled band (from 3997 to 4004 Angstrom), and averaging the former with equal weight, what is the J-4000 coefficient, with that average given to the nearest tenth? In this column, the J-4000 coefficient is 4.3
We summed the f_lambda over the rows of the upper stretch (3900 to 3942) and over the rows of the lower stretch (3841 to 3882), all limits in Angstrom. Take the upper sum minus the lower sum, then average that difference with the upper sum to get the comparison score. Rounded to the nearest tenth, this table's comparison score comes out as 49.0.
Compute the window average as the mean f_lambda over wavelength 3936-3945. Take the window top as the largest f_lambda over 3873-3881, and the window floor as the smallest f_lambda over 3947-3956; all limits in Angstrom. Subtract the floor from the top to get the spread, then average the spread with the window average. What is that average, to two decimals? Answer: 2.58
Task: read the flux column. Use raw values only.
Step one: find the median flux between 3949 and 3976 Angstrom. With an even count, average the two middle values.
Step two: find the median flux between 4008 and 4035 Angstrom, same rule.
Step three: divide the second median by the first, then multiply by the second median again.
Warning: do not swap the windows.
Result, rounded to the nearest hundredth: 3.98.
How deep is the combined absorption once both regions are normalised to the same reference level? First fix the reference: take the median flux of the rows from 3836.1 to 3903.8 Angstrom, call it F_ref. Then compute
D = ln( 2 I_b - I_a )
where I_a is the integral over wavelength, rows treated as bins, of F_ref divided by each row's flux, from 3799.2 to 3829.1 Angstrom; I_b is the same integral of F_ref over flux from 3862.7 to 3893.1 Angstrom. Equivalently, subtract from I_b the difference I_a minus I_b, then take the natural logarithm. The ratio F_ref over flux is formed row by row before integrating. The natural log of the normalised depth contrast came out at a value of 3.50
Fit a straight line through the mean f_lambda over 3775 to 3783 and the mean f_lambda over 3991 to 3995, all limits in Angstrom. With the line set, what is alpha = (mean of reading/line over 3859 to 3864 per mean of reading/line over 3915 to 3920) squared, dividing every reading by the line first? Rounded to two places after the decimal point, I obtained 0.93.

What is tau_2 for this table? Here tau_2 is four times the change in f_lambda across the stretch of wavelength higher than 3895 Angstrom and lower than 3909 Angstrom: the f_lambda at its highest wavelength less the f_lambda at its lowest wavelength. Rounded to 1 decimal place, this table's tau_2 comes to -2.2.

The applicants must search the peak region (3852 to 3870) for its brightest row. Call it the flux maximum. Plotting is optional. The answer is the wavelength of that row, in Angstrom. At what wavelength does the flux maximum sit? 3852.94 Angstrom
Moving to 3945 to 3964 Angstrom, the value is 3946.32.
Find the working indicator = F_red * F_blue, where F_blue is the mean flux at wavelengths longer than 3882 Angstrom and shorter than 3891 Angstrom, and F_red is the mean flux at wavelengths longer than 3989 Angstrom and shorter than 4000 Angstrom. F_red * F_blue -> 21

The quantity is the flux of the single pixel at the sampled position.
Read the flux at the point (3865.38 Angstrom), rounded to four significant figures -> 4.972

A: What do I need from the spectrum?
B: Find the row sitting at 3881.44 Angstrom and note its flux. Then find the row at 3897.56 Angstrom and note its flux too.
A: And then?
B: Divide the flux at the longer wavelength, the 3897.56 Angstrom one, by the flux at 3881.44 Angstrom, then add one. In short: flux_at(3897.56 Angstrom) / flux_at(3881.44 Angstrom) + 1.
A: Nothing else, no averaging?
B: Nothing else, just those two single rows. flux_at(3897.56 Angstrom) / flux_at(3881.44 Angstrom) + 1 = 2.040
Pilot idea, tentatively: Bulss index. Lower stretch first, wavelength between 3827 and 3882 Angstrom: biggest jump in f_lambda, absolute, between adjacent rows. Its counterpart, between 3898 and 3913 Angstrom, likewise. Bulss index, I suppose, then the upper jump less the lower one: -0.31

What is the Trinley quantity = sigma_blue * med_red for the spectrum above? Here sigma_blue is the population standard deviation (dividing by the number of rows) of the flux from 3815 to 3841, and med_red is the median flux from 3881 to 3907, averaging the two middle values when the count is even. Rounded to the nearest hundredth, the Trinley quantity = 0.89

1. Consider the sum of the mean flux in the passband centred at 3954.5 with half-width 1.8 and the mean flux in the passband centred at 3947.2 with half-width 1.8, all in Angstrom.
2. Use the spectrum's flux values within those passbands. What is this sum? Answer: 9.1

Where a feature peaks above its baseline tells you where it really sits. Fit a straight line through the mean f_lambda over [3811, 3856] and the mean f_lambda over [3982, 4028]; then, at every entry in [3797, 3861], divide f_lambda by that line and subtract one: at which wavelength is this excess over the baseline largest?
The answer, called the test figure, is 3847.62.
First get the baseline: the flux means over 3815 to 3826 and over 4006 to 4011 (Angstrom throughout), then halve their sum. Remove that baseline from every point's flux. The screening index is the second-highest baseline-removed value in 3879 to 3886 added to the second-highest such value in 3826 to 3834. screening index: 0.6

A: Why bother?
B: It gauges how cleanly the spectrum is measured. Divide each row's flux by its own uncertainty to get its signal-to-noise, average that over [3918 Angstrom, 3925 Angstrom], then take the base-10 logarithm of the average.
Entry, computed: 1.45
